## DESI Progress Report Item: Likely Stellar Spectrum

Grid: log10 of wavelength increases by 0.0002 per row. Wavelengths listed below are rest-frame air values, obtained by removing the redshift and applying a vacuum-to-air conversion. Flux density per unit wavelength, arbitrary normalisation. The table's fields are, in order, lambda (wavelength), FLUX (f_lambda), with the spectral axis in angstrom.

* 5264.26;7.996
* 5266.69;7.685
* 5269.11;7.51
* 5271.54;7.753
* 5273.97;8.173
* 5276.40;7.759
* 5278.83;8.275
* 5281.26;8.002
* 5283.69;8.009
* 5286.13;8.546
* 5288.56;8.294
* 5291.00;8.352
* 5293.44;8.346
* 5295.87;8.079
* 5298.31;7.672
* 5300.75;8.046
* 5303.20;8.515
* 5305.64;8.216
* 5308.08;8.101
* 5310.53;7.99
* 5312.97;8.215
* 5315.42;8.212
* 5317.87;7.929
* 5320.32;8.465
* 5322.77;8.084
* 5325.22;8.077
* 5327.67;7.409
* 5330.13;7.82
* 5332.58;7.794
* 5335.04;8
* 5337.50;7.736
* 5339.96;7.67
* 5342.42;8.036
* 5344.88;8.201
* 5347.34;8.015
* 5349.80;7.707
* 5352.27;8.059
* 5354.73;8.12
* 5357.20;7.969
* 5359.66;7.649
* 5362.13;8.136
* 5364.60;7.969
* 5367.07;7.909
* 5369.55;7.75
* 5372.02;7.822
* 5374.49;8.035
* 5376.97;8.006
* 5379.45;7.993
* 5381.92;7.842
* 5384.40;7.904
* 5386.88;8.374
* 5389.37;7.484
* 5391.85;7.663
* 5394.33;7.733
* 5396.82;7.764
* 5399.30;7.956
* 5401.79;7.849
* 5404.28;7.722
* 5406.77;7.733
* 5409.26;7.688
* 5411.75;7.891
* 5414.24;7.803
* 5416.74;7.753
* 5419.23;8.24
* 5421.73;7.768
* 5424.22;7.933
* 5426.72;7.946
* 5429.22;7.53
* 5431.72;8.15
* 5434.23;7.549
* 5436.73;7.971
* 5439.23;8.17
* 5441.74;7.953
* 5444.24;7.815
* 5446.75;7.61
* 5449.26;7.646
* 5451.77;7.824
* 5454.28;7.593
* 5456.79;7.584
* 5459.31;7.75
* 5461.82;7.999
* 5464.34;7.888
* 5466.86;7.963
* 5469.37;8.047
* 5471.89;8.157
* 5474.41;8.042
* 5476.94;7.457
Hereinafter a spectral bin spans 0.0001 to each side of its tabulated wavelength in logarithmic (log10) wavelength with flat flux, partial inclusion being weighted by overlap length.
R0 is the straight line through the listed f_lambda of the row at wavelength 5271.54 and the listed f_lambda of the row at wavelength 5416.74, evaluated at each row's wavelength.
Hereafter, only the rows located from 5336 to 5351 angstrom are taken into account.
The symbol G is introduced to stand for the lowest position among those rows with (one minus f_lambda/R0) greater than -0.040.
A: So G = 5337.50 angstrom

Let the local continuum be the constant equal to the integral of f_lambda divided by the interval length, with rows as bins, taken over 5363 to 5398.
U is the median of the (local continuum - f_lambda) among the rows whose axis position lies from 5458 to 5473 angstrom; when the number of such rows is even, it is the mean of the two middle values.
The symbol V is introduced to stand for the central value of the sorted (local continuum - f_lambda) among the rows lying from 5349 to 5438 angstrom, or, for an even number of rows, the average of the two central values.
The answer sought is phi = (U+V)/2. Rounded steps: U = -0.10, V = 0.01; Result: -0.05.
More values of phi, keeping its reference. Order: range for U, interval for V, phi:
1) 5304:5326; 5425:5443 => -0.15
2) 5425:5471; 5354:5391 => -0.04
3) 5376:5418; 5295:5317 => -0.08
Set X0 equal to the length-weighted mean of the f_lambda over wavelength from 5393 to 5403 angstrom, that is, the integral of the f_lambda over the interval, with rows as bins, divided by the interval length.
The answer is 7.82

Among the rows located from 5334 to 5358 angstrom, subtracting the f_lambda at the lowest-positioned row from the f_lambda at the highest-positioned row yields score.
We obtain -0.03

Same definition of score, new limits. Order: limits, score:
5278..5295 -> 0.07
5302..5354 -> -0.46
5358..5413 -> 0.24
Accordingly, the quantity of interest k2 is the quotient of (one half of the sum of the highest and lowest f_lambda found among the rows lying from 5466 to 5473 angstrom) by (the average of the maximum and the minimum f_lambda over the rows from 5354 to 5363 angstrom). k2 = 1.02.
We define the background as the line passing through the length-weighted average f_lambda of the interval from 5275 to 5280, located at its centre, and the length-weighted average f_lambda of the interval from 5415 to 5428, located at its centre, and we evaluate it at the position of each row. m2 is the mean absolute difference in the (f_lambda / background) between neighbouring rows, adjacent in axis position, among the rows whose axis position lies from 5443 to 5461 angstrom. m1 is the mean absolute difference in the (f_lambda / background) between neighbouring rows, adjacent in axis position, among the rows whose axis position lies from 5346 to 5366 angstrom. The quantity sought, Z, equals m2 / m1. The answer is 0.5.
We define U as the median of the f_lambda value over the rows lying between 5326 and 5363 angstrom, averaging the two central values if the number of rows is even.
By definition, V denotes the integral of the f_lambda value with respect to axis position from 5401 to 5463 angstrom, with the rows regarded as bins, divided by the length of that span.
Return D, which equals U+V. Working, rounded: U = 7.97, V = 7.82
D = 15.8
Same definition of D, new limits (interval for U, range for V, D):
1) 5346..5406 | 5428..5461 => 15.7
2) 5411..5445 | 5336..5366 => 15.9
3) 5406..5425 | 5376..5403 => 15.7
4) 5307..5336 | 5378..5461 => 15.9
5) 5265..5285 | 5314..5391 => 15.8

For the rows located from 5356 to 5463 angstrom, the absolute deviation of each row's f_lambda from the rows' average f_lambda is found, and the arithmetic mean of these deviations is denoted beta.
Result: 0.159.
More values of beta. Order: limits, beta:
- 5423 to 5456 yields 0.183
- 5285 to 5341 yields 0.227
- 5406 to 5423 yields 0.129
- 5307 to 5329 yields 0.185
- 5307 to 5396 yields 0.180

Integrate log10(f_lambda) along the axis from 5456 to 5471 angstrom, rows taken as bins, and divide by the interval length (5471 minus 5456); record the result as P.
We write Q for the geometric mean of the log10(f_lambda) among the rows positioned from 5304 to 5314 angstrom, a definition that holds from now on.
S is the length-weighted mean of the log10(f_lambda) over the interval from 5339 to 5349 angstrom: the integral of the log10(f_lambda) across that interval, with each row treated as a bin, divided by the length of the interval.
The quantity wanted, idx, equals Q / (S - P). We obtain 167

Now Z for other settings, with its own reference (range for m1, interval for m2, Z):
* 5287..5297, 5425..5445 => 3.4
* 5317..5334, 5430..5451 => 0.8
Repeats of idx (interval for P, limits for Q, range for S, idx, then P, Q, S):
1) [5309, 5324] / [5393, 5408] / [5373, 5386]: -94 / 0.911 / 0.892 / 0.901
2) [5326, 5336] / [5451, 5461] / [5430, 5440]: 95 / 0.890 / 0.886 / 0.899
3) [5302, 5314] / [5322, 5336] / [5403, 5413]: -36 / 0.915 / 0.895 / 0.890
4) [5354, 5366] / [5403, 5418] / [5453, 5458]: -44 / 0.901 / 0.890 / 0.881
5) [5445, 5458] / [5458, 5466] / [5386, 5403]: 104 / 0.884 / 0.896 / 0.893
